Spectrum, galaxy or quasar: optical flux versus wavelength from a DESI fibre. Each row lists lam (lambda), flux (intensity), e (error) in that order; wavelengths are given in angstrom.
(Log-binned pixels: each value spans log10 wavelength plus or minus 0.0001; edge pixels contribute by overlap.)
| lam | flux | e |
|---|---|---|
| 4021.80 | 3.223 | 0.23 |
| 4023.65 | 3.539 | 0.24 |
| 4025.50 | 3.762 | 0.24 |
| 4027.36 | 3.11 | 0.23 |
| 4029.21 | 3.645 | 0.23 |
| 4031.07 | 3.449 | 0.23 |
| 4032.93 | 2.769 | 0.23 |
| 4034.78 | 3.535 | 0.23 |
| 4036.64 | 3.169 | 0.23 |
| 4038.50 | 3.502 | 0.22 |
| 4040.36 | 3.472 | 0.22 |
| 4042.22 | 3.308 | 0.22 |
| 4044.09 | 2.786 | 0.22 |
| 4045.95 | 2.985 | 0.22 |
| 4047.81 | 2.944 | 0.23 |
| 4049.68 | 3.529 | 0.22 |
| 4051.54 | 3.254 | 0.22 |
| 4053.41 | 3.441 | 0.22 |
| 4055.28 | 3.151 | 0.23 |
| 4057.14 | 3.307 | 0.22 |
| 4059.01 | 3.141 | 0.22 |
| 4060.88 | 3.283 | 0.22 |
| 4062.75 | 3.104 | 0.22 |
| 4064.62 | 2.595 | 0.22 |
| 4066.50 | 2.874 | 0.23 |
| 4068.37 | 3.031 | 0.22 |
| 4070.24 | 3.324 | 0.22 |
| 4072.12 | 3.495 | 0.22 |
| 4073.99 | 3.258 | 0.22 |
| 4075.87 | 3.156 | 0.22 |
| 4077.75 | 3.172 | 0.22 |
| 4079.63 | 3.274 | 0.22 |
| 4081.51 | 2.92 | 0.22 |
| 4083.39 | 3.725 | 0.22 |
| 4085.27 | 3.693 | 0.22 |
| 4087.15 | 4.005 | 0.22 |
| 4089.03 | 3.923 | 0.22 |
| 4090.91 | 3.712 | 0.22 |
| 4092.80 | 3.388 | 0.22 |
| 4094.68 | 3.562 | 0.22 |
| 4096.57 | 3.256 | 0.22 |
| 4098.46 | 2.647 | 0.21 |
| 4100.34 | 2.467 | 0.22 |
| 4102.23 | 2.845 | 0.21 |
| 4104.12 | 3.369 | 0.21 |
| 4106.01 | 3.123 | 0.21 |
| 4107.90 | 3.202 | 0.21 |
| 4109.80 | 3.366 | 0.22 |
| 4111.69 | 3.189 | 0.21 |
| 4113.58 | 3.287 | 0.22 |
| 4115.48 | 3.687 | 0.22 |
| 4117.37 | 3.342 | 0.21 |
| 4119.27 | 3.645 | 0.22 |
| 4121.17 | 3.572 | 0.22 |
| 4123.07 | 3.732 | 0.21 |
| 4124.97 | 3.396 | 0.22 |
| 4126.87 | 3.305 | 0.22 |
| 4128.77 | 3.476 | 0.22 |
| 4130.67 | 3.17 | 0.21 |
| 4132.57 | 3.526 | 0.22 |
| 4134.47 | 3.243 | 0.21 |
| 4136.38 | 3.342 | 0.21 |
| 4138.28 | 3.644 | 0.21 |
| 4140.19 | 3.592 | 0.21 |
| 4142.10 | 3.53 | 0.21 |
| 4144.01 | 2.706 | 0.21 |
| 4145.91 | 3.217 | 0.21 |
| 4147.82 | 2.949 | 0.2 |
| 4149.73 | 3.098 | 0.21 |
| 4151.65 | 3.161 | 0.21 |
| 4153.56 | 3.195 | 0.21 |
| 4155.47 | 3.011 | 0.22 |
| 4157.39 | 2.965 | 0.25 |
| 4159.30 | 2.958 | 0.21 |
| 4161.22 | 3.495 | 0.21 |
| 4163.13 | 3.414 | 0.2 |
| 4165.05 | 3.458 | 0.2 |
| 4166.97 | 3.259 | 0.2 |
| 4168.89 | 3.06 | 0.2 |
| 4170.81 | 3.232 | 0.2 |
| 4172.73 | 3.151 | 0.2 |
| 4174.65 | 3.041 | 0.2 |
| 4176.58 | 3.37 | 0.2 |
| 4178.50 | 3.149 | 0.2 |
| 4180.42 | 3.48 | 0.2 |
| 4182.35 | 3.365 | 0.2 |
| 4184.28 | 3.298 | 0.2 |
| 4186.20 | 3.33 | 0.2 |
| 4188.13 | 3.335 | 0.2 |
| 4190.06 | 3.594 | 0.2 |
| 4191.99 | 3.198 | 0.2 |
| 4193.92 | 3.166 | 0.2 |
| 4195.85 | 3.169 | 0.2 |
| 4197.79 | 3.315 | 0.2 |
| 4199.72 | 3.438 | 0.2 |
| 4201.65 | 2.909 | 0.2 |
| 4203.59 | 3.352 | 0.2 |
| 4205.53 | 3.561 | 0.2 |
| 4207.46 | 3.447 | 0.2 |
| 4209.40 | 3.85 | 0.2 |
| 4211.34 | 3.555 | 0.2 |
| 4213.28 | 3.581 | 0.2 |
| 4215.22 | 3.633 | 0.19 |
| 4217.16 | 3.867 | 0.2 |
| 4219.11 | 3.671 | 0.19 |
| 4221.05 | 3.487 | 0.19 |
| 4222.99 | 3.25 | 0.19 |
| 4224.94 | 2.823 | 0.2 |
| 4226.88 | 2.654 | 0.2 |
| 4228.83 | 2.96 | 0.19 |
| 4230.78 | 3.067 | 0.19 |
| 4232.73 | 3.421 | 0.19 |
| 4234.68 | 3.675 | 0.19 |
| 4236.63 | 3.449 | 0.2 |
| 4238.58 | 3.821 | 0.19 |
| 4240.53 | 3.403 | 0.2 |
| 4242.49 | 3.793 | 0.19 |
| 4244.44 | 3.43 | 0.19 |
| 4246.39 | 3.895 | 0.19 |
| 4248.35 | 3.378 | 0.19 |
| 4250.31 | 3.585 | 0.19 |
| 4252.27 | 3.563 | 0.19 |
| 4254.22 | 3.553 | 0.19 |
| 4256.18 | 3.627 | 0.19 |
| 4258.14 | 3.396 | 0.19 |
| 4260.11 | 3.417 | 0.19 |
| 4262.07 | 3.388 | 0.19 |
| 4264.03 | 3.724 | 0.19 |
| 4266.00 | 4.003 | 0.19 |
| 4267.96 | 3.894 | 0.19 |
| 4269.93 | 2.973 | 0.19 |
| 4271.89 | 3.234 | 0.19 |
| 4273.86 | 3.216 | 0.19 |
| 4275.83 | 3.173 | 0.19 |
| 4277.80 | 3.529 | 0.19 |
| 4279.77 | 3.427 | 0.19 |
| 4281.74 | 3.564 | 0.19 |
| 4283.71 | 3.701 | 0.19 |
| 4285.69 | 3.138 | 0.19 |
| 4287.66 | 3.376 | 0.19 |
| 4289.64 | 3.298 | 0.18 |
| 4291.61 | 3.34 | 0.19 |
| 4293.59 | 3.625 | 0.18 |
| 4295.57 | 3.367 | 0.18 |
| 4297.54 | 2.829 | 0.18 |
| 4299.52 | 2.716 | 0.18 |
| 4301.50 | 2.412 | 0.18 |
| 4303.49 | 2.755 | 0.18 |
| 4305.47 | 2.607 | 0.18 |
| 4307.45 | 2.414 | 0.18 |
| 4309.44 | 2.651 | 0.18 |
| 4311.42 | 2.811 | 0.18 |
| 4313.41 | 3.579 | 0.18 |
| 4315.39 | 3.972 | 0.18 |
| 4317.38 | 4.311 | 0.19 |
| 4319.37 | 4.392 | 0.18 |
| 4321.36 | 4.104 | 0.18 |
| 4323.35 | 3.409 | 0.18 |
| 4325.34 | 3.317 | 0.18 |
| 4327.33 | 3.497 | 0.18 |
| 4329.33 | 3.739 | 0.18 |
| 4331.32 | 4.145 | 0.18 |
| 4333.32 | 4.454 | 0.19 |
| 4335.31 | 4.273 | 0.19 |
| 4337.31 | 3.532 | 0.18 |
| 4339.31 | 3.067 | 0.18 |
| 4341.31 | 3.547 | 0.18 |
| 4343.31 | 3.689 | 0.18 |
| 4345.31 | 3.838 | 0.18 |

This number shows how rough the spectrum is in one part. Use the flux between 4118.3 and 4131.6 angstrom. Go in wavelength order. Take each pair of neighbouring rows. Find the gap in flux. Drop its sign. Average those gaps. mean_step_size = 0.19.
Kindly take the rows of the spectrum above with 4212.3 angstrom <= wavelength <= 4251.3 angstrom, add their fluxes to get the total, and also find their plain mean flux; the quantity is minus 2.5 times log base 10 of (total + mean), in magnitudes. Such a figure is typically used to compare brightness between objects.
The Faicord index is -4.6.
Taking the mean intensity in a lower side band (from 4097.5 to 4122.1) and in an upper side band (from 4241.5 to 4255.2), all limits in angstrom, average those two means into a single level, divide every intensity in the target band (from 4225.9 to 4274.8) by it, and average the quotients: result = 1.016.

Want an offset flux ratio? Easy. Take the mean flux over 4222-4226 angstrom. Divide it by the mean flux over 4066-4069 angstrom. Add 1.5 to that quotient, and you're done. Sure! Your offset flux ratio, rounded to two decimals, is 2.53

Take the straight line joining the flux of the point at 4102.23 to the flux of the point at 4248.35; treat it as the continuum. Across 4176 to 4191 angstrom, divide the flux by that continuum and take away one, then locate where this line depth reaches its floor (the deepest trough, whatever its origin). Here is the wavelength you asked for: 4178.50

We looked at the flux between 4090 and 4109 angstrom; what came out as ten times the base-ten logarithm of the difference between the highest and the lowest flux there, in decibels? 1.0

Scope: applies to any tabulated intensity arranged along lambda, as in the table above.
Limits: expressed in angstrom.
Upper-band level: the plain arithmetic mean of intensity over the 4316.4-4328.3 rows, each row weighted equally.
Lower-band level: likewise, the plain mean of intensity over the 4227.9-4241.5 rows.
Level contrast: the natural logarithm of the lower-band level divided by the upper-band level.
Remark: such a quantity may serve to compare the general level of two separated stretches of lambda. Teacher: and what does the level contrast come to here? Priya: -0.12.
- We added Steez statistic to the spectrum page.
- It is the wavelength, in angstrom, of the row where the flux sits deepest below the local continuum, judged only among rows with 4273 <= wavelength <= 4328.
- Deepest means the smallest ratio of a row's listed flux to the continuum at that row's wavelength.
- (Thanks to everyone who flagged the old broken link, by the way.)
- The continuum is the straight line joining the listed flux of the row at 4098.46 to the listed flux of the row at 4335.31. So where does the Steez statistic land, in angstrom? 4307.45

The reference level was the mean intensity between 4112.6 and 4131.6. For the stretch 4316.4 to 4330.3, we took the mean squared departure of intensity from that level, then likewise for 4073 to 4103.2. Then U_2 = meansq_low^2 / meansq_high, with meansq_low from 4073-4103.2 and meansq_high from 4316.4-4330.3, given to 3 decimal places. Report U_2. 0.144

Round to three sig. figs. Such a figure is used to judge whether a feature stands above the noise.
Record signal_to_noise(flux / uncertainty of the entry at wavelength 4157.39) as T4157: 11.9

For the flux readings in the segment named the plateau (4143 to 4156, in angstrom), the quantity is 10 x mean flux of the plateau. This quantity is 30.5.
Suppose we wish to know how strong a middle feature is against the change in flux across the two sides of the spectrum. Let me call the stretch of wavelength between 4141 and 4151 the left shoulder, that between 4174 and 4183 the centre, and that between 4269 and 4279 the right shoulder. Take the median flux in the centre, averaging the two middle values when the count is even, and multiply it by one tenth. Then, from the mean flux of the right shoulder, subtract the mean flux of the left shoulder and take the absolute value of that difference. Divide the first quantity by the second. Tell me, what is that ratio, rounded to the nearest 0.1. 2.7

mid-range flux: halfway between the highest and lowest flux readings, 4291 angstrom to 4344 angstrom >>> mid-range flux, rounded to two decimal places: 3.43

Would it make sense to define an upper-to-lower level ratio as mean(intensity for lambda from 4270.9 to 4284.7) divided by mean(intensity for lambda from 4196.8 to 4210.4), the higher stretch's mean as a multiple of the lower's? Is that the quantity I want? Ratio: 1.00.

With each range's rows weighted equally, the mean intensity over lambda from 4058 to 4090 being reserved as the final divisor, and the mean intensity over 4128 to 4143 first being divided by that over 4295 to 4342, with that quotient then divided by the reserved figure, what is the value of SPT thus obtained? 0.306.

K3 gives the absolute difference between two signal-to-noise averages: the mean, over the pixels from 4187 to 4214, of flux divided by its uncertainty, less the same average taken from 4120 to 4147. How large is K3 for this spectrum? 1.1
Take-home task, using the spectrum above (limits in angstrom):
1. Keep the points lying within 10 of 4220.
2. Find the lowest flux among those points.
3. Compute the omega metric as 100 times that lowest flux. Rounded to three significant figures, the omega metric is 265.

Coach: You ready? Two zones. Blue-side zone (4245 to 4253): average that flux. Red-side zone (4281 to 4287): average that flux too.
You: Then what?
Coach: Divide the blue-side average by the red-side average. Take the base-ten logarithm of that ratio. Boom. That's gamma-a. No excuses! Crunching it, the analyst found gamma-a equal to 0.017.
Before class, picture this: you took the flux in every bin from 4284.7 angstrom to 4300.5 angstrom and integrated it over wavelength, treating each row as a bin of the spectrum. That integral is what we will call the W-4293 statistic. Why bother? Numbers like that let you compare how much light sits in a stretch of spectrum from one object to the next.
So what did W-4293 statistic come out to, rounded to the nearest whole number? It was 51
